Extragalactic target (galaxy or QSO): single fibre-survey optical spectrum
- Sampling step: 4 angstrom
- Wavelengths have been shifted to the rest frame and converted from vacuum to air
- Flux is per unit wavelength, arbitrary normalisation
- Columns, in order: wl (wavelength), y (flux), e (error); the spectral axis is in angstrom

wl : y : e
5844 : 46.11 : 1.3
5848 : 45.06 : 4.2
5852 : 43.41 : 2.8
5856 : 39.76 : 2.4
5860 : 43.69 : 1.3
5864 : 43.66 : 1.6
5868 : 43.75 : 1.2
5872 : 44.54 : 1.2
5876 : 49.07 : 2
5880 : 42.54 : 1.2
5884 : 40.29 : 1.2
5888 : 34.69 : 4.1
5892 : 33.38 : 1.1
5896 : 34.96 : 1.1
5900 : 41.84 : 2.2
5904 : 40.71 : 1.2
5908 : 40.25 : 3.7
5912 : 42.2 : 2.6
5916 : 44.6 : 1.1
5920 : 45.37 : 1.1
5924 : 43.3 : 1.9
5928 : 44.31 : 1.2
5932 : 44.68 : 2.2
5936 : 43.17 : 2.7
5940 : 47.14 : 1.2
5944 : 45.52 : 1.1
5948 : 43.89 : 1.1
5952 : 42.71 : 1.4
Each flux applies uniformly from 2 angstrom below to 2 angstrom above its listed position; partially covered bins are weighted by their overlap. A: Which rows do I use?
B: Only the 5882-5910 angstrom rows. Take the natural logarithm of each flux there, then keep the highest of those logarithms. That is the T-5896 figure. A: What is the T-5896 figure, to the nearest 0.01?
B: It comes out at 3.73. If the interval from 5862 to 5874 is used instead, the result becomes 3.80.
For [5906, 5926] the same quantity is 3.81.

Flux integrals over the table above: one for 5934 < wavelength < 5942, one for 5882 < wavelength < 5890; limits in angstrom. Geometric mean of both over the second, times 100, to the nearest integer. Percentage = 110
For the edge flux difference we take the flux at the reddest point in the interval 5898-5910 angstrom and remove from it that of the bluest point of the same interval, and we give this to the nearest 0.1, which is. -1.6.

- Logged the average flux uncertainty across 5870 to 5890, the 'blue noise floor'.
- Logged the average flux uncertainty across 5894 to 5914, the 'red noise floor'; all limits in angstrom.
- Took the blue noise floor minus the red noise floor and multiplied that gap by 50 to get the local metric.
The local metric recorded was -11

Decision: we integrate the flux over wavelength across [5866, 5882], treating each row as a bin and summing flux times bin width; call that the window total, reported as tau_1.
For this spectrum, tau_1 720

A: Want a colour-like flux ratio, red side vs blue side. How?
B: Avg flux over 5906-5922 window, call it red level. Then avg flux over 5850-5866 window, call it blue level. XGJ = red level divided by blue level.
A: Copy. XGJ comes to 1.01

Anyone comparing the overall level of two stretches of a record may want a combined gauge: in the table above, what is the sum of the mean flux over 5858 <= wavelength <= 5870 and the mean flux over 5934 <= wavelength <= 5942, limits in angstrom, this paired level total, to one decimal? 88.9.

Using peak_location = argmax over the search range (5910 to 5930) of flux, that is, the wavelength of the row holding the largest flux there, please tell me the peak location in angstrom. 5920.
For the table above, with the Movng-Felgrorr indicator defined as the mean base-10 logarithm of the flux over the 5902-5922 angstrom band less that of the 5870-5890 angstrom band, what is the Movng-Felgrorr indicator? 0.01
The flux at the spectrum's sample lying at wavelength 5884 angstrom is 40.29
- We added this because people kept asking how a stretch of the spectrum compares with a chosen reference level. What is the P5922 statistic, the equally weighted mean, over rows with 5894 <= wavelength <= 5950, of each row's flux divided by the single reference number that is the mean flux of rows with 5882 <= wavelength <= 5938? 1.05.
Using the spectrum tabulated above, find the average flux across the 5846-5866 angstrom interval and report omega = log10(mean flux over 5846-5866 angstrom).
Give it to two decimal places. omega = 1.63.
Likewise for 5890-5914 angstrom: 1.59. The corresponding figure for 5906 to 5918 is 1.63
